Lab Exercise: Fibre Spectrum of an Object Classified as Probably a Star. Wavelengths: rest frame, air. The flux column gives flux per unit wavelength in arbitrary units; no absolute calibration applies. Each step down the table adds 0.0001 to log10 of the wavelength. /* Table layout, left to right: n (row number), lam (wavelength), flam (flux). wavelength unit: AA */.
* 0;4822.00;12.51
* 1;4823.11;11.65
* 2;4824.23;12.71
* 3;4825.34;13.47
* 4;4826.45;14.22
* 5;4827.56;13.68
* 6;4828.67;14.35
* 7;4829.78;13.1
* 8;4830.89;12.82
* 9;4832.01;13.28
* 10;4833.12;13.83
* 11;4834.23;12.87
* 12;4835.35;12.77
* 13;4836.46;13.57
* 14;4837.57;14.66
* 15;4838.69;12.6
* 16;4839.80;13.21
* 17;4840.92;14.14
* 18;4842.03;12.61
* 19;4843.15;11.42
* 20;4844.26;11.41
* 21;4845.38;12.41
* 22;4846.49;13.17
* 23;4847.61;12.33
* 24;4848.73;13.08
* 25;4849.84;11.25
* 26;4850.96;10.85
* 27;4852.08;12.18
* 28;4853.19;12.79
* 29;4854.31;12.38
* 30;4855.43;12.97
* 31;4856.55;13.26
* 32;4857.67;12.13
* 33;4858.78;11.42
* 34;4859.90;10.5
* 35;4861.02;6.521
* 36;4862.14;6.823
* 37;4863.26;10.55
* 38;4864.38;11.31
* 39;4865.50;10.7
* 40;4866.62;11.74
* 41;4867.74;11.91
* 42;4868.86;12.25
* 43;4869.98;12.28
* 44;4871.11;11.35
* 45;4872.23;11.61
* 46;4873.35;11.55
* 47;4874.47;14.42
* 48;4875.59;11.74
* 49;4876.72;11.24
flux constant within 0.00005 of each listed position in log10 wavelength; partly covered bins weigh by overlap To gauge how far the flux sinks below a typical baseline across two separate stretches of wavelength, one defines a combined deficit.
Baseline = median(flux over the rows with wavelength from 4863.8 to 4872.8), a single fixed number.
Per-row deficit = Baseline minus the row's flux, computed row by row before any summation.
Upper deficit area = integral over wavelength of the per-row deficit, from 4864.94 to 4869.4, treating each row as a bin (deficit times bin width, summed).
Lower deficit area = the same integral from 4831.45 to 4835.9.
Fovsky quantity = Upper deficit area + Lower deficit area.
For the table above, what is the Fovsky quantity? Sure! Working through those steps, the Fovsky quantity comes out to -6.6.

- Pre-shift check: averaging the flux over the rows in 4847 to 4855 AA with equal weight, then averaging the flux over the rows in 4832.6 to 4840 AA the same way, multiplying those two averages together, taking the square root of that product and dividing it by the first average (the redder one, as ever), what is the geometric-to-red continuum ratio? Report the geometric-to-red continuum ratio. 1.05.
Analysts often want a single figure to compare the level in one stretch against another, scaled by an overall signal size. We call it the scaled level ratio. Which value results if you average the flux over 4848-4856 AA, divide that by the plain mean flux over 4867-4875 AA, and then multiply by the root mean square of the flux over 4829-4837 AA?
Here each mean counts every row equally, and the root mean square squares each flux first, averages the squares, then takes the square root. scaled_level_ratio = 13.2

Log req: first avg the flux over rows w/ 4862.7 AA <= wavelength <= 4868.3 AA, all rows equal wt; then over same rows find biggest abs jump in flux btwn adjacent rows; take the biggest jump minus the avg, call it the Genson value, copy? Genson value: -10.2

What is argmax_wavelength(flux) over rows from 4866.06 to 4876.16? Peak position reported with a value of 4874.47 AA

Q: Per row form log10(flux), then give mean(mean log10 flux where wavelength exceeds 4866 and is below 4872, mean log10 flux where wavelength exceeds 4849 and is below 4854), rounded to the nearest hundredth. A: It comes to 1.07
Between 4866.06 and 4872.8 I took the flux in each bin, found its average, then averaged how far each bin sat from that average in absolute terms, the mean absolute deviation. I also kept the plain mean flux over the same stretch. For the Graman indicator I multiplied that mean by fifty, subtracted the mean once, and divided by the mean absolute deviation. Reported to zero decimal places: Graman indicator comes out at 2003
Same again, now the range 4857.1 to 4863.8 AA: 238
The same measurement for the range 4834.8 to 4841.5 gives 1047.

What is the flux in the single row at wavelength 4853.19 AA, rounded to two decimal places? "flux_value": 12.79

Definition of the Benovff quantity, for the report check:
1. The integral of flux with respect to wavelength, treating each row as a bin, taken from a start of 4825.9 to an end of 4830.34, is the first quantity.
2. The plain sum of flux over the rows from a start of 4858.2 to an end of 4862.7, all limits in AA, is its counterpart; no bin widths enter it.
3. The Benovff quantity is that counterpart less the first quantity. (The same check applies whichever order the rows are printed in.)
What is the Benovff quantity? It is -26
